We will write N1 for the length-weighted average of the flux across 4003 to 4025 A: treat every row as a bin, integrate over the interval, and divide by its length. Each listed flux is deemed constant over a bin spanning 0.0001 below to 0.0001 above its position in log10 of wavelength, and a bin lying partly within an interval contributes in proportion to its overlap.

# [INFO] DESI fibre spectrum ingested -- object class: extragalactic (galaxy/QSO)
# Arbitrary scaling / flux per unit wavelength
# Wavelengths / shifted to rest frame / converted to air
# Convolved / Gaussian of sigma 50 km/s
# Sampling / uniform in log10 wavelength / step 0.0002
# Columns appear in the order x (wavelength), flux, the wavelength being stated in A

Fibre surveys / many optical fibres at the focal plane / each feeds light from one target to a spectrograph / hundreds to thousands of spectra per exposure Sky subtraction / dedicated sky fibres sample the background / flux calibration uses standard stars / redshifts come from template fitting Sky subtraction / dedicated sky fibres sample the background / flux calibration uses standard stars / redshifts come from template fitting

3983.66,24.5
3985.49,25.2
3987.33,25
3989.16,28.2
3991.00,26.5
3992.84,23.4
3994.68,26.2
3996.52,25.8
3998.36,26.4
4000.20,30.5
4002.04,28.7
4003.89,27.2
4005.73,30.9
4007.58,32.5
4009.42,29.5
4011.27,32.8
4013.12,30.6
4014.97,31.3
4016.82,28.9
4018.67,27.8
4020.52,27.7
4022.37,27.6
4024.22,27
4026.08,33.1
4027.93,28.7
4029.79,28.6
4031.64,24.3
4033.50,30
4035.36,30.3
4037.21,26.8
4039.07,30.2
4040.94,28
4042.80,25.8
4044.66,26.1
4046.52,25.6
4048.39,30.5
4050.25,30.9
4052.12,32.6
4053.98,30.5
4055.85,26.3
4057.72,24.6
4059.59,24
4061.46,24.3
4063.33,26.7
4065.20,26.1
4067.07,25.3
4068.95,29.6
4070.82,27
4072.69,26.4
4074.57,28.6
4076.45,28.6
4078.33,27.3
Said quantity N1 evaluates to 29.5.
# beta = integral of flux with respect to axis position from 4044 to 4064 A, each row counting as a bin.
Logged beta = 550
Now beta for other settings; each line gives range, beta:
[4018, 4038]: 568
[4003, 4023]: 595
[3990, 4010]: 559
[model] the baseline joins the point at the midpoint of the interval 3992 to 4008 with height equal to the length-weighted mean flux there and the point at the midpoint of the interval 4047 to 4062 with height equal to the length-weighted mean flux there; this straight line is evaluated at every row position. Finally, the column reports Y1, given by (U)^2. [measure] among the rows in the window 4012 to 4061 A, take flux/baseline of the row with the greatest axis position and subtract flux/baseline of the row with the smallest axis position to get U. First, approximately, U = -0.24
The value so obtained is 0.0579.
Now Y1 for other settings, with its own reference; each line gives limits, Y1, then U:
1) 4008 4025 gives 0.0083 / -0.09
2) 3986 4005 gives 0.0060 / 0.08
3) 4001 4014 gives 0.0045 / 0.07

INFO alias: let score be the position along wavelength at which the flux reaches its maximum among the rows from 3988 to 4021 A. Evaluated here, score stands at 4011.27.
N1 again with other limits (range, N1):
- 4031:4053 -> 28.5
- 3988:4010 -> 27.9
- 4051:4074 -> 27.0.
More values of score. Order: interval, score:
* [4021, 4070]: 4026.08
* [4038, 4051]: 4050.25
